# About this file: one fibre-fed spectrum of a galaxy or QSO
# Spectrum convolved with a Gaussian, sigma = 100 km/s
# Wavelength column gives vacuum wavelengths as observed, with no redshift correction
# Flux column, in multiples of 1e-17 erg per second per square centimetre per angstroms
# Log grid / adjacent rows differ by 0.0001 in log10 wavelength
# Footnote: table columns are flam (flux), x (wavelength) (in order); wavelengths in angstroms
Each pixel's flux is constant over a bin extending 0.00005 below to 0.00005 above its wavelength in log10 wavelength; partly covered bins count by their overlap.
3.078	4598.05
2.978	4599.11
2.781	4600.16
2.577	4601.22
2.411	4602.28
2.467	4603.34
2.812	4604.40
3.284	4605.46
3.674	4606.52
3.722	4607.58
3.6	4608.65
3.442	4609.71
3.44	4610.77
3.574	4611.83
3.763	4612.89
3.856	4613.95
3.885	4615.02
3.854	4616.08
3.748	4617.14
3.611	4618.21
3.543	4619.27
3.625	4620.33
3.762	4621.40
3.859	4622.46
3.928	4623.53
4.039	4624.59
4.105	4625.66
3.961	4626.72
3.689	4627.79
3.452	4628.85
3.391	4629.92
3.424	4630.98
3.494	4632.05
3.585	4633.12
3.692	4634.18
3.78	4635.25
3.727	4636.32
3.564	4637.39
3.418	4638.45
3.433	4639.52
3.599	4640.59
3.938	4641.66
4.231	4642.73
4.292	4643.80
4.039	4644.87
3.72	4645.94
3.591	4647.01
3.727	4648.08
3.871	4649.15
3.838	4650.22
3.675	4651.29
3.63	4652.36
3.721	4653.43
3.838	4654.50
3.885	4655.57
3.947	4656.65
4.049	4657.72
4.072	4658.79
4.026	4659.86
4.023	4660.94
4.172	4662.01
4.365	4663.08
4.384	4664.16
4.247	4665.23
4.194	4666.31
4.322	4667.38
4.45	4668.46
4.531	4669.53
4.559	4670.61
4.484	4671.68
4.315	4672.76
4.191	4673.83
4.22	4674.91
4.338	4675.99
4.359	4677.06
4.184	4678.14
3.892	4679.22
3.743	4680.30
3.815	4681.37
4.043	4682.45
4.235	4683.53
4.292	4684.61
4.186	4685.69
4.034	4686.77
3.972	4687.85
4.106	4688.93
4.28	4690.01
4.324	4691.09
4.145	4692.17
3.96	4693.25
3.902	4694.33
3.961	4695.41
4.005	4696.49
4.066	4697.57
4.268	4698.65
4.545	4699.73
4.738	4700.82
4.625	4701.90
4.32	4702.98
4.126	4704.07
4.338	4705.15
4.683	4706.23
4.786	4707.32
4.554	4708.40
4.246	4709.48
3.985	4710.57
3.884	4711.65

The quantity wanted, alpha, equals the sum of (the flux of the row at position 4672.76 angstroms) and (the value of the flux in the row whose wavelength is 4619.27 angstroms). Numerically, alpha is 7.9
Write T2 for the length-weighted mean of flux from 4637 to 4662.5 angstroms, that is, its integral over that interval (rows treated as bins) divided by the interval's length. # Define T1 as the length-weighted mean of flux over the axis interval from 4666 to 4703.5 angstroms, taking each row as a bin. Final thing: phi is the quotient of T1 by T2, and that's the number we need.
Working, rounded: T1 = 4.22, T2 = 3.8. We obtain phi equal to 1.10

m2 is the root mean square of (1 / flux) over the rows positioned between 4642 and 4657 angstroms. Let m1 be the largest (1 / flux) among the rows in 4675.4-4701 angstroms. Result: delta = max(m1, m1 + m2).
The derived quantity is 0.527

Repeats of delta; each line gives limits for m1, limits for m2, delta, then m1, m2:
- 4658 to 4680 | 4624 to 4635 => 0.530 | 0.257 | 0.27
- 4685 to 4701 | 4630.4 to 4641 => 0.537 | 0.256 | 0.28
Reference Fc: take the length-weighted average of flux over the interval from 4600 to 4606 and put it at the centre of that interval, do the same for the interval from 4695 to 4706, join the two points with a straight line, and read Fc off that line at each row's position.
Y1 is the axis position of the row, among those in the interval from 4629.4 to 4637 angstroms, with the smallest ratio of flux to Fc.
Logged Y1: 4629.92 angstroms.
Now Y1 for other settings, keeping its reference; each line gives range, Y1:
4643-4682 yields 4680.30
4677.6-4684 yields 4680.30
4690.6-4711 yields 4710.57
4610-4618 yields 4610.77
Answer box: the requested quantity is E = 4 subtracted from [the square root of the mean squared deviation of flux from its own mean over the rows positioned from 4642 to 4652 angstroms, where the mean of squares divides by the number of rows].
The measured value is -3.766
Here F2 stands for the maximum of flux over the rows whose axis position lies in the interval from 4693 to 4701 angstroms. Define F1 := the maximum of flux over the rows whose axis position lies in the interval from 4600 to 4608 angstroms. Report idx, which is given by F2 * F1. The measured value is 17.6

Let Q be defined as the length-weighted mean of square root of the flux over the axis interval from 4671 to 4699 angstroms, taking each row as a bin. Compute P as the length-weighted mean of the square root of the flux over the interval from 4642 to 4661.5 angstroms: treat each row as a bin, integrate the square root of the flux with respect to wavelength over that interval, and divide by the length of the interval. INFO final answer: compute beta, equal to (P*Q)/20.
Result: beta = 0.201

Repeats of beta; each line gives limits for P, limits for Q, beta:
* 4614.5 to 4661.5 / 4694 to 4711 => 0.202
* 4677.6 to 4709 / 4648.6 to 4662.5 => 0.203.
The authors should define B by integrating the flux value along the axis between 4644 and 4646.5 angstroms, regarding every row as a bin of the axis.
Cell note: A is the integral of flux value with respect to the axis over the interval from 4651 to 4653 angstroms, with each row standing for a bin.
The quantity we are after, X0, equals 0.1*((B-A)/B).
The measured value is 0.026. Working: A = 7.3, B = 10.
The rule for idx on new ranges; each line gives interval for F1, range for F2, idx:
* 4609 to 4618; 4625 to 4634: 15.9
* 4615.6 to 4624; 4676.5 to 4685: 17.1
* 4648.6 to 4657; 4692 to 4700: 17.9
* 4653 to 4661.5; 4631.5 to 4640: 15.4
